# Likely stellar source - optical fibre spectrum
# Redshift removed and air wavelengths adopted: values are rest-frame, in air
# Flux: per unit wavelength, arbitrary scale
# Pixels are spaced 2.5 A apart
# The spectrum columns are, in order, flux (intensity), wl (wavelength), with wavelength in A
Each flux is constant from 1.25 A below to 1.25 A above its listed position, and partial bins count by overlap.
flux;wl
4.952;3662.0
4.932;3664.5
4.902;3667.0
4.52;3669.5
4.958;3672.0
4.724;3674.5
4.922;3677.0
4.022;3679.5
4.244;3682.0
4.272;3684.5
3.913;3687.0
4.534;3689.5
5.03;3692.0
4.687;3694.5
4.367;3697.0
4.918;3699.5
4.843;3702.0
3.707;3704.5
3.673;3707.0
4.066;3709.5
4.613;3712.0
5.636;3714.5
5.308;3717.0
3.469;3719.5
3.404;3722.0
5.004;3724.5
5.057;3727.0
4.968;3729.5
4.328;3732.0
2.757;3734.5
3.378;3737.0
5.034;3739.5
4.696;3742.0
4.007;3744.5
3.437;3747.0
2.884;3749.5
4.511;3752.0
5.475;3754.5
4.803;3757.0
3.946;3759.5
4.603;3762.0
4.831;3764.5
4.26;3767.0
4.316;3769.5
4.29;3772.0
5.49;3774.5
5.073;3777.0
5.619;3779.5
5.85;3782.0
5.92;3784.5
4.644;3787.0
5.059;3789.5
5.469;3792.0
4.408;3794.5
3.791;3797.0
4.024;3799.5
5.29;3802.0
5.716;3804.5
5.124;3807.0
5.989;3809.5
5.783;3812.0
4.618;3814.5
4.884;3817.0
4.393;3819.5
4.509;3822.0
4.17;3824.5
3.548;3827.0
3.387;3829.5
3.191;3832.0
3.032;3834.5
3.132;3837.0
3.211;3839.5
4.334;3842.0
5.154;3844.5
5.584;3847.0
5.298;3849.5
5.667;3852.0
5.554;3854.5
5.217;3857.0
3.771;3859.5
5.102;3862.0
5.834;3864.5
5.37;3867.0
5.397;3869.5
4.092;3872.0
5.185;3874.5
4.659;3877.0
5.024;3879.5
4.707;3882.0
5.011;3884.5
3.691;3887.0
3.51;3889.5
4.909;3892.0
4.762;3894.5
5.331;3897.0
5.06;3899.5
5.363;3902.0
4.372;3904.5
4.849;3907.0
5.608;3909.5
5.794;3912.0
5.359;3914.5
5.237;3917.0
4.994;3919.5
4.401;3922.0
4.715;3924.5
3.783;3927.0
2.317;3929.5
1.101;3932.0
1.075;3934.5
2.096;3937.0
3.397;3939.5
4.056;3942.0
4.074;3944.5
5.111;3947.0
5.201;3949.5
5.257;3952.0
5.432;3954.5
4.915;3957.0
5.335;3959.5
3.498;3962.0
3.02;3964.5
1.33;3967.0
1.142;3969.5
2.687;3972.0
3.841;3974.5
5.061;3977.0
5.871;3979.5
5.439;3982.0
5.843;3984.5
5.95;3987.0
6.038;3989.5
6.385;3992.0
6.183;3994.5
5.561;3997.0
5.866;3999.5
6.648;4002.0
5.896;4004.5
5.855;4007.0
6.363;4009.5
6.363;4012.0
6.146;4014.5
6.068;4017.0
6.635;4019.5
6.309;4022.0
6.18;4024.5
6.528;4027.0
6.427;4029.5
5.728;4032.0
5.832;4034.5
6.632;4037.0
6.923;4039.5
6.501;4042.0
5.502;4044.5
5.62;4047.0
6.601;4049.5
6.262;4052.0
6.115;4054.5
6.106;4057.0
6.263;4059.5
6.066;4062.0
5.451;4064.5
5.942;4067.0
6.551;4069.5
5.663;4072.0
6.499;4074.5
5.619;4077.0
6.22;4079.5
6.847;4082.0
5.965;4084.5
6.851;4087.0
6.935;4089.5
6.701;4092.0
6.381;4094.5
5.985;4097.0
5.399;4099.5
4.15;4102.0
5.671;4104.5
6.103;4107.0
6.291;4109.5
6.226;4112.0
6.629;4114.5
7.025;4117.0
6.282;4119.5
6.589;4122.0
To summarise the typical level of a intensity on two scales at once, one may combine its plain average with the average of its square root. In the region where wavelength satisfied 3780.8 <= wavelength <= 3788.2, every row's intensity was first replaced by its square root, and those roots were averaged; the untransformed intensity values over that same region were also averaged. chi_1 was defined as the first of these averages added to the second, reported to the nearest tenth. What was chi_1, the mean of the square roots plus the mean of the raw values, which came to 7.8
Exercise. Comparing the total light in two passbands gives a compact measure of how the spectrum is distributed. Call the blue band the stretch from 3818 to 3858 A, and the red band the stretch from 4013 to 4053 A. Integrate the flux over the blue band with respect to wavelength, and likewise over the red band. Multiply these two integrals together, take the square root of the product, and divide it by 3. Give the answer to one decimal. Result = 69.4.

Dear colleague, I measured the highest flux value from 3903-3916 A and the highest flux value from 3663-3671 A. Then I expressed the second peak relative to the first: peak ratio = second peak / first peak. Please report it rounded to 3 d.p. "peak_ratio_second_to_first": 0.851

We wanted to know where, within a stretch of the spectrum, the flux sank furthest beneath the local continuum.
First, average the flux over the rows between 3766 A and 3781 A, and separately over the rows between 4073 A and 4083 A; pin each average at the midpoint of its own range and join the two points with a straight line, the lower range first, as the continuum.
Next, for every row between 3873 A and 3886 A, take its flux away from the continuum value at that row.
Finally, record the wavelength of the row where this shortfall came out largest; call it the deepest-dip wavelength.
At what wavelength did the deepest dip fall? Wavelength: 3877.0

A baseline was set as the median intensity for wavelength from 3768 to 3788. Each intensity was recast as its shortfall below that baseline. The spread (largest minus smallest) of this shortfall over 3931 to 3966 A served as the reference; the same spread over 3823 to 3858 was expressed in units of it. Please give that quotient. 0.60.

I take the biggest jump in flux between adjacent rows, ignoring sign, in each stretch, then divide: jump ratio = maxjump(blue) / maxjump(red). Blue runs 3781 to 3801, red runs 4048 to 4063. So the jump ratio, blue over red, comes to 3.8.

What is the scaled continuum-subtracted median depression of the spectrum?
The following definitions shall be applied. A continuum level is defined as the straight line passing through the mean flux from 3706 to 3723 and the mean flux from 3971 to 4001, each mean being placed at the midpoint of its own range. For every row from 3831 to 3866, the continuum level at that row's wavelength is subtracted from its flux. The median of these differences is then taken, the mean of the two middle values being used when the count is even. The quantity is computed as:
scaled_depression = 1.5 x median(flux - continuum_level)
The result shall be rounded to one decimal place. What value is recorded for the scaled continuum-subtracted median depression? 0.4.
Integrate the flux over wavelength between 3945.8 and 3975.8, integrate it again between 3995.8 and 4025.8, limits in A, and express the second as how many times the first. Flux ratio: 1.6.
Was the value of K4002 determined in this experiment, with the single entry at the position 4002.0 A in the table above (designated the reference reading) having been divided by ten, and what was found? 0.66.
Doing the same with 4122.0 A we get 0.66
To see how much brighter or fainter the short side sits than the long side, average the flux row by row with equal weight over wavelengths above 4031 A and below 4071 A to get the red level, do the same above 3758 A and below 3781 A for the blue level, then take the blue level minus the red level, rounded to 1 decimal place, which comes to -1.4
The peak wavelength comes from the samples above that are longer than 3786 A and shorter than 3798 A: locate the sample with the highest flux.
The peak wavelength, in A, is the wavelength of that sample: 3792.0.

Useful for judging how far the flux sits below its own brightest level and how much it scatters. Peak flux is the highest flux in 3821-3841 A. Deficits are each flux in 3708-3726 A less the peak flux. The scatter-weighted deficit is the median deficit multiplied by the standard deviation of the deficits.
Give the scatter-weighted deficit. 0.1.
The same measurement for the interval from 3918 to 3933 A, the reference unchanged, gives -0.6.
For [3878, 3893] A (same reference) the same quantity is 0.2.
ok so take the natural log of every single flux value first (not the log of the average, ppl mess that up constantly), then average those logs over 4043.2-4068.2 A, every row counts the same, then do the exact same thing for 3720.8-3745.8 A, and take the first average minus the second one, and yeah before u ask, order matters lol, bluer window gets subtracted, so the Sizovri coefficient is 0.36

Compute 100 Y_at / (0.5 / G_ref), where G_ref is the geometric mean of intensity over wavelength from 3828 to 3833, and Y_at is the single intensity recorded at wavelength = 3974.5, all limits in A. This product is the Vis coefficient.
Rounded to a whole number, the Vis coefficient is 2525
